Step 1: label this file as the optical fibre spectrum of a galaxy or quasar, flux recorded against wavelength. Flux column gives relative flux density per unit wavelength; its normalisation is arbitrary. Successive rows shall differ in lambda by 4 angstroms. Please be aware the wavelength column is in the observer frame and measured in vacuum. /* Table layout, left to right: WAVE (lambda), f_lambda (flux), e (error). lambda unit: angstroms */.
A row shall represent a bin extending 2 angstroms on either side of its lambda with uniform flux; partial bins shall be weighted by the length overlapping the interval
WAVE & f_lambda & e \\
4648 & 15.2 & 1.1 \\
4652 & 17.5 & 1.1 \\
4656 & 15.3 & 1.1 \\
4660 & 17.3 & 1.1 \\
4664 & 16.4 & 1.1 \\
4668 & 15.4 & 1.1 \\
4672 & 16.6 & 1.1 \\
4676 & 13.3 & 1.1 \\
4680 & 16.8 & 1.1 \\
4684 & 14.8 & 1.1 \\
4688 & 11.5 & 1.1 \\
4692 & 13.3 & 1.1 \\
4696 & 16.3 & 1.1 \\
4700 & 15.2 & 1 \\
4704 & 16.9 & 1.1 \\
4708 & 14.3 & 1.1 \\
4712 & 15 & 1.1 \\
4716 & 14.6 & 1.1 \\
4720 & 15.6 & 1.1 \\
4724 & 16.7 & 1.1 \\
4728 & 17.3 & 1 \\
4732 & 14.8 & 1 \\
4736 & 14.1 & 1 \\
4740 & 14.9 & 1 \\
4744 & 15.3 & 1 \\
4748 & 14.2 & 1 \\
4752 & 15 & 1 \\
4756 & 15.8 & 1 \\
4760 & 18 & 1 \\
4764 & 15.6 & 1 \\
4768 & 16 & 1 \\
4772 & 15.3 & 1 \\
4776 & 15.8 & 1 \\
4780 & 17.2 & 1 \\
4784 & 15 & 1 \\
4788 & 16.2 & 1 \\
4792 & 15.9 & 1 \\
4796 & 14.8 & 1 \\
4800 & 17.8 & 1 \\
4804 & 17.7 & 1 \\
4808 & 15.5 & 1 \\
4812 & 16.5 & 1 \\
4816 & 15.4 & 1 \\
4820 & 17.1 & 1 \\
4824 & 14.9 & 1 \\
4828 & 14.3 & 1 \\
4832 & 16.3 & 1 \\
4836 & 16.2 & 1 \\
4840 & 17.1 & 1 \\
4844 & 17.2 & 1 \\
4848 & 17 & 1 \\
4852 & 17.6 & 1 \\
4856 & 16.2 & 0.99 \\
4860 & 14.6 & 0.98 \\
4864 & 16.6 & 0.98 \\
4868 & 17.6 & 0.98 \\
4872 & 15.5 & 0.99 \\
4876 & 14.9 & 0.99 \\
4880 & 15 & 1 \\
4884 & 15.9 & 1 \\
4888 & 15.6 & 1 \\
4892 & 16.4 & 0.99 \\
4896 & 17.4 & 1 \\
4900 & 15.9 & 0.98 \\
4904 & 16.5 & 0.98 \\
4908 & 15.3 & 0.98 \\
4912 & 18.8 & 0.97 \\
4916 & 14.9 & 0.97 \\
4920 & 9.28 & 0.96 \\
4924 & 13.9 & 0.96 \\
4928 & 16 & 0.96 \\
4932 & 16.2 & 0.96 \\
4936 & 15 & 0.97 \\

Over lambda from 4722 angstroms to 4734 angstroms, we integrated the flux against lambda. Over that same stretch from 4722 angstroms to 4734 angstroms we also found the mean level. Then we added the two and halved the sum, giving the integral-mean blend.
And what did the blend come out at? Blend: 106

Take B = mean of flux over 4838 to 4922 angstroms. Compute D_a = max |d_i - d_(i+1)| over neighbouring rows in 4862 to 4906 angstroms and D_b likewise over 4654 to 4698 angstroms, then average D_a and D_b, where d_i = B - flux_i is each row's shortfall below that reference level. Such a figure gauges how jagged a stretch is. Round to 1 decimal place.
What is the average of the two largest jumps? 2.8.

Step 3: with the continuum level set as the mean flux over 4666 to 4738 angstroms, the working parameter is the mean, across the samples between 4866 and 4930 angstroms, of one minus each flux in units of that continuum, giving -0.027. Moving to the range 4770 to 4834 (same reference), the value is -0.056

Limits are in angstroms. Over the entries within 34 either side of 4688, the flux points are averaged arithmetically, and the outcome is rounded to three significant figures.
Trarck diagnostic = 15.2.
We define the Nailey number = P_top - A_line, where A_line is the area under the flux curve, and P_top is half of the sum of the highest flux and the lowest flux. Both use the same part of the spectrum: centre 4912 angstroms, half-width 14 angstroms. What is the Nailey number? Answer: -404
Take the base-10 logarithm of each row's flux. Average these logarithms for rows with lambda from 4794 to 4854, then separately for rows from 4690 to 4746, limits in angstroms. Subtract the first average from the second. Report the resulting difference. -0.029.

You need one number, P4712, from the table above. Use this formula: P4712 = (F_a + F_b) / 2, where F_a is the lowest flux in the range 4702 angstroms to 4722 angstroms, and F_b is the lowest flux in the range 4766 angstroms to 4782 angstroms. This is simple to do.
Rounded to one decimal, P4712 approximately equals 14.8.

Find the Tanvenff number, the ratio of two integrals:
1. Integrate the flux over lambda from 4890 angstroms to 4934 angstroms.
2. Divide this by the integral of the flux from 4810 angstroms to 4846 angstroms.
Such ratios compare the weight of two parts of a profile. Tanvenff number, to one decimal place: 1.2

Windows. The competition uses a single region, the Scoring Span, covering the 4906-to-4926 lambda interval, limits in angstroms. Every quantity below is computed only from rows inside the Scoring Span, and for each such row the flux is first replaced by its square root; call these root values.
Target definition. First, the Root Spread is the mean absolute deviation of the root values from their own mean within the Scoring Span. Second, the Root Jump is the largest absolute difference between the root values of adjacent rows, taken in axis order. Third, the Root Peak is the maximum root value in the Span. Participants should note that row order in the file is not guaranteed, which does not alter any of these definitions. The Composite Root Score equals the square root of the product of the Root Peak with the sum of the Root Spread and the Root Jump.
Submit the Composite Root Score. 2.2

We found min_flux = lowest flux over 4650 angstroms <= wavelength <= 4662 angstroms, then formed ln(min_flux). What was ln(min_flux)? 2.73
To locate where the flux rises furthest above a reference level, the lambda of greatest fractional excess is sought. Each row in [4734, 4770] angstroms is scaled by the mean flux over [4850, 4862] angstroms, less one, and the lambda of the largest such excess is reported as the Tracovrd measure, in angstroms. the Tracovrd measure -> 4760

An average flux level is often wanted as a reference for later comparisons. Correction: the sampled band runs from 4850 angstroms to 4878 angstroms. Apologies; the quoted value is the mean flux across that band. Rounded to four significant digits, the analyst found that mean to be 16.14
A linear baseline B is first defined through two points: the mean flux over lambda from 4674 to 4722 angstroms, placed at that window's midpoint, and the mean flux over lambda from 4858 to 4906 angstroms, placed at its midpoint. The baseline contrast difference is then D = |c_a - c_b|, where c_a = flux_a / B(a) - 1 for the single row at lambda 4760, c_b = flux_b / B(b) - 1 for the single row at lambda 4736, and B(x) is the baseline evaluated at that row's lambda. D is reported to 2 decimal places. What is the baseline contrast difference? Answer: 0.25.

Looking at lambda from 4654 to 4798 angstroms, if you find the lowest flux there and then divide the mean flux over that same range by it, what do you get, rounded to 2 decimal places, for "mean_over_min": 1.34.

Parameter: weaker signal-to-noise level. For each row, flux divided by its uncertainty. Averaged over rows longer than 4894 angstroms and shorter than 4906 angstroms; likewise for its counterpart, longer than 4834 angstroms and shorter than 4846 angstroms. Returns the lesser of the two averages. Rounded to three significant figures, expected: 16.8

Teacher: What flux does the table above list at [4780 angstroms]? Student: 17.2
